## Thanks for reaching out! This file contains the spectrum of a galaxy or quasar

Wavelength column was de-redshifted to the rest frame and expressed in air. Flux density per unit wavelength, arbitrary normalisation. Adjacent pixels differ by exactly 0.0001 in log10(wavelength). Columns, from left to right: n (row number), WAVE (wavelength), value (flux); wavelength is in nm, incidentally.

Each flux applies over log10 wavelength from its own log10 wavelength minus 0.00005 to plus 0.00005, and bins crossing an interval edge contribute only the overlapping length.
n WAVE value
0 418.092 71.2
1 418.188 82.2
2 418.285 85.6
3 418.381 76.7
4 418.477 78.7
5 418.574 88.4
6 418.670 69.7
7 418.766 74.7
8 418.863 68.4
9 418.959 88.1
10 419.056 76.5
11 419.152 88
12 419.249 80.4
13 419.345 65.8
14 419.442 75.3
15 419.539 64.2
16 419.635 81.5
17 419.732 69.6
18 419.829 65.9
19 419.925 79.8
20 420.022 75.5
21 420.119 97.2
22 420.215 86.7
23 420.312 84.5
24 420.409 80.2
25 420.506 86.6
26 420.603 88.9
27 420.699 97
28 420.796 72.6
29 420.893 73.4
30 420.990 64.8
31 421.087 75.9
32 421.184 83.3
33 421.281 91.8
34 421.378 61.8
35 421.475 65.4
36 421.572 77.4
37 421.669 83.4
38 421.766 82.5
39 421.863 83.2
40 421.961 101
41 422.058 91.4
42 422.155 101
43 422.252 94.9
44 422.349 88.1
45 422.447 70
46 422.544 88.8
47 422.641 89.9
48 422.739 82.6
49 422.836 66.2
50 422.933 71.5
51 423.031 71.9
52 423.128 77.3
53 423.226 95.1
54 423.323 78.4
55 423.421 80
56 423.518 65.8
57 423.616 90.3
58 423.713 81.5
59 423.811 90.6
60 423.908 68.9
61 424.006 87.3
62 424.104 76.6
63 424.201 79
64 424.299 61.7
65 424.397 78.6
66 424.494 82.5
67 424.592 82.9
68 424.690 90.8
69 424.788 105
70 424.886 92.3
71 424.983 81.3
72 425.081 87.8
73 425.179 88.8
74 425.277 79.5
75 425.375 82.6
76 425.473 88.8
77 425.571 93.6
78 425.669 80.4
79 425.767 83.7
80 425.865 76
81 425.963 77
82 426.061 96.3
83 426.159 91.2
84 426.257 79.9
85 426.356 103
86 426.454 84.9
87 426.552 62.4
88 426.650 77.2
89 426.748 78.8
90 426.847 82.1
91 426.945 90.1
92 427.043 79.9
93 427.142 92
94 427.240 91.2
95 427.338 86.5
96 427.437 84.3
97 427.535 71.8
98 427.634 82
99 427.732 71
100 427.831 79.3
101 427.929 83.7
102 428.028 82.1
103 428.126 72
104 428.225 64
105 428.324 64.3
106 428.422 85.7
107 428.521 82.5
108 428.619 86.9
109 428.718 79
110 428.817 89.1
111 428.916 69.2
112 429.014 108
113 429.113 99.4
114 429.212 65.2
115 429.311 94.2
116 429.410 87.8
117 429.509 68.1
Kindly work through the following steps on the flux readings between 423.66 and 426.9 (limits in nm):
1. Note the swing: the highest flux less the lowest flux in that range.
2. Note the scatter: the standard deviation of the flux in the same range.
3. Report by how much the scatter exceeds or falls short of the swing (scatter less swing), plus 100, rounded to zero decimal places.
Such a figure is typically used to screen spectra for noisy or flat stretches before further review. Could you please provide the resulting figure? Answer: 66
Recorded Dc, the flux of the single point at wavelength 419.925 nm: 79.8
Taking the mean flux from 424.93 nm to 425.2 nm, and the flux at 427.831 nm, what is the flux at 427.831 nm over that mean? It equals 0.92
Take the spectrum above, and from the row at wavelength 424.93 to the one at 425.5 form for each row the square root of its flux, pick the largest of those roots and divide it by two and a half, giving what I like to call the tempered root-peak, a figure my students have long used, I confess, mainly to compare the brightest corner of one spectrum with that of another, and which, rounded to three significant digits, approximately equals 3.77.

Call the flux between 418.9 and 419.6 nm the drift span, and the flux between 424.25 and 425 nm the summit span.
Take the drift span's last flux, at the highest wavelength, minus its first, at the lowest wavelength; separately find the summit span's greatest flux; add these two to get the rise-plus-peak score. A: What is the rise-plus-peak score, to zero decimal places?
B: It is 81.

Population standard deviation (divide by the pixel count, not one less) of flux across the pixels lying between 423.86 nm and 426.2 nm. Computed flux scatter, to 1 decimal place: 8.9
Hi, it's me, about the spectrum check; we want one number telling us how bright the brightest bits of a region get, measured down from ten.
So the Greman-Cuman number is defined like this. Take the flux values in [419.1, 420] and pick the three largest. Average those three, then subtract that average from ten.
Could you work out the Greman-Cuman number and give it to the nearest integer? -73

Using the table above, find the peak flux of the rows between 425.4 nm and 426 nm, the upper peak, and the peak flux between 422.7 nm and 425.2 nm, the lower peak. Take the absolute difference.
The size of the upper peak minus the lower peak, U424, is 11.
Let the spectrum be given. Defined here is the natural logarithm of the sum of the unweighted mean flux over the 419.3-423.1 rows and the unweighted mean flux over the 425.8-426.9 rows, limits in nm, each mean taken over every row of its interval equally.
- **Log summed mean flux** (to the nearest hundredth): 5.09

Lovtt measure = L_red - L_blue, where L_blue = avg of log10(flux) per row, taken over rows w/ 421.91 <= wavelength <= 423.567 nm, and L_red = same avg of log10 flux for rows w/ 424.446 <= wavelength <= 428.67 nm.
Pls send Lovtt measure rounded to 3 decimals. 0.002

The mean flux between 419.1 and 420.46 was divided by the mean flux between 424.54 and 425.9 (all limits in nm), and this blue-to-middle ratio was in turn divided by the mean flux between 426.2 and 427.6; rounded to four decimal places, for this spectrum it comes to 0.0108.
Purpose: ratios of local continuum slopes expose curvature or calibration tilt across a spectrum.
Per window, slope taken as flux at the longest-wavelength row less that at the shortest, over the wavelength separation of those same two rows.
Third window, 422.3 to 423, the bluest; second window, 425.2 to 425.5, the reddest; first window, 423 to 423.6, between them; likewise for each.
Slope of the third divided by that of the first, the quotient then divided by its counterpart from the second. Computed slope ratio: 0.05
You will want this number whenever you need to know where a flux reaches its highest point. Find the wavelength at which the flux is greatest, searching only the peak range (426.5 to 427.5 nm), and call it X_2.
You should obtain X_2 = 427.142 nm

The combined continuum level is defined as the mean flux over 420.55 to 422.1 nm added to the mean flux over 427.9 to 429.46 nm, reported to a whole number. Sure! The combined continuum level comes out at 163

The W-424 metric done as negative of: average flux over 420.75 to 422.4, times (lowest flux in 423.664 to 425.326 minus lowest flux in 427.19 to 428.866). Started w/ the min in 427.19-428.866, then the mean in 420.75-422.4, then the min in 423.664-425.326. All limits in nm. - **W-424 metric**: 188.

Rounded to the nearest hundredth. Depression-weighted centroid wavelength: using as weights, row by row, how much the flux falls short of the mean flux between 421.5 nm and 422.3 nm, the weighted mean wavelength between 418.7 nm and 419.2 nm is 418.89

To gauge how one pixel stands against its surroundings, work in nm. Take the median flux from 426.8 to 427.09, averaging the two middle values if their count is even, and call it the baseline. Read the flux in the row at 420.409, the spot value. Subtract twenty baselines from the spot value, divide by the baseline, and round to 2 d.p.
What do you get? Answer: -19.02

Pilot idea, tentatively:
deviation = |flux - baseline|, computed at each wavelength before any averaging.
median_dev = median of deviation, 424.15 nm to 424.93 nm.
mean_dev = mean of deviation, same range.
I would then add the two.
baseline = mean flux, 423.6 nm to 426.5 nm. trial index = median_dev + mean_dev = 15.2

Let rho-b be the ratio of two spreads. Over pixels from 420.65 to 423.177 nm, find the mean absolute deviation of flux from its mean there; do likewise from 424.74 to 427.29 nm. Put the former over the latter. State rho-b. 1.34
